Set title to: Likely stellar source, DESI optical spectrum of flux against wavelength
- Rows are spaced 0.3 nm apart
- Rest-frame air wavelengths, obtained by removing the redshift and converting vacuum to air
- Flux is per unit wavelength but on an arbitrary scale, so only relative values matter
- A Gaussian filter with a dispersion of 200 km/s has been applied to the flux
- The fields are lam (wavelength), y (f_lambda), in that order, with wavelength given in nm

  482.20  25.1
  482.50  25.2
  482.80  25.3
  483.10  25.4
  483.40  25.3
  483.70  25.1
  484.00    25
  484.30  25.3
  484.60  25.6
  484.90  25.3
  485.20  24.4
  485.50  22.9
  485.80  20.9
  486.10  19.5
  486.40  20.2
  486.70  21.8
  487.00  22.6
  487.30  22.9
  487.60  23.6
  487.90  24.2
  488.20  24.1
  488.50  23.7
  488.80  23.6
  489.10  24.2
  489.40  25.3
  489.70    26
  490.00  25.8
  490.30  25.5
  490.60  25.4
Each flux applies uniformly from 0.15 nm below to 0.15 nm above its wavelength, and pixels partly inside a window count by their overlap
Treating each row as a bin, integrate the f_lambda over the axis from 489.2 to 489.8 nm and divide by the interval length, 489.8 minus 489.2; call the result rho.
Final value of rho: 25.5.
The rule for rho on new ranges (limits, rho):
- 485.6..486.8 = 20.6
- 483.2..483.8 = 25.2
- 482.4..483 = 25.3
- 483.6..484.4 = 25.1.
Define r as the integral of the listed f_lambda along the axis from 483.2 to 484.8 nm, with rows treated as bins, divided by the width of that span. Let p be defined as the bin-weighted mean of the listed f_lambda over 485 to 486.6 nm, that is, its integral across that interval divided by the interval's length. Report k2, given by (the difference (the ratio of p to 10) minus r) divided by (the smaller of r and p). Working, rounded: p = 21.7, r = 25.3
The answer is -1.06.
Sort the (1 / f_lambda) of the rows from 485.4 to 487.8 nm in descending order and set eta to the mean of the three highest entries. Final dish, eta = 0.050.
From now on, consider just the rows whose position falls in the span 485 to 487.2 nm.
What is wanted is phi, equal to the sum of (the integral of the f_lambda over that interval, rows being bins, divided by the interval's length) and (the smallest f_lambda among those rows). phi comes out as 41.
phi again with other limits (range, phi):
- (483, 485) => 50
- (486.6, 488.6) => 45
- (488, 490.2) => 48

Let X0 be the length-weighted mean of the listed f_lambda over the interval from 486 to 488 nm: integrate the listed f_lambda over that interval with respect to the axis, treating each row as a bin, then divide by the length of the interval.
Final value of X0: 22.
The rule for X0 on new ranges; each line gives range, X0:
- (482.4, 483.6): 25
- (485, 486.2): 22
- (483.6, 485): 25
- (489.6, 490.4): 26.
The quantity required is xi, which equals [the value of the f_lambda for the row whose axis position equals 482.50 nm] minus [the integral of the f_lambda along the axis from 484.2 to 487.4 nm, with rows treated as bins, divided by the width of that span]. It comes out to 2.4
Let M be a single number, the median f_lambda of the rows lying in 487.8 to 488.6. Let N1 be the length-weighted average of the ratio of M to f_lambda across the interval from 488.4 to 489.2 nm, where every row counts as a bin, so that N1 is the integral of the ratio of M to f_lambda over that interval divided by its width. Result 1.01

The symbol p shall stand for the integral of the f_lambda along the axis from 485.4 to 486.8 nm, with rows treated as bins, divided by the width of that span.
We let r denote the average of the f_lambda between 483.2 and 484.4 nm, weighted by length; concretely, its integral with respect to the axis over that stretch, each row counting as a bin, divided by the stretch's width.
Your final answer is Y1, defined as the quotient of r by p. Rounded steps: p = 21.0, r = 25.2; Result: 1.20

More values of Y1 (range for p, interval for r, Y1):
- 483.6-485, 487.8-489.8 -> 0.97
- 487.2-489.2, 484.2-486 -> 1.01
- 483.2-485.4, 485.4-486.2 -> 0.84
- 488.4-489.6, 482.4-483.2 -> 1.04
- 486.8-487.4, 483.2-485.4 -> 1.11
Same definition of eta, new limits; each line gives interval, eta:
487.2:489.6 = 0.043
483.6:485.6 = 0.042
